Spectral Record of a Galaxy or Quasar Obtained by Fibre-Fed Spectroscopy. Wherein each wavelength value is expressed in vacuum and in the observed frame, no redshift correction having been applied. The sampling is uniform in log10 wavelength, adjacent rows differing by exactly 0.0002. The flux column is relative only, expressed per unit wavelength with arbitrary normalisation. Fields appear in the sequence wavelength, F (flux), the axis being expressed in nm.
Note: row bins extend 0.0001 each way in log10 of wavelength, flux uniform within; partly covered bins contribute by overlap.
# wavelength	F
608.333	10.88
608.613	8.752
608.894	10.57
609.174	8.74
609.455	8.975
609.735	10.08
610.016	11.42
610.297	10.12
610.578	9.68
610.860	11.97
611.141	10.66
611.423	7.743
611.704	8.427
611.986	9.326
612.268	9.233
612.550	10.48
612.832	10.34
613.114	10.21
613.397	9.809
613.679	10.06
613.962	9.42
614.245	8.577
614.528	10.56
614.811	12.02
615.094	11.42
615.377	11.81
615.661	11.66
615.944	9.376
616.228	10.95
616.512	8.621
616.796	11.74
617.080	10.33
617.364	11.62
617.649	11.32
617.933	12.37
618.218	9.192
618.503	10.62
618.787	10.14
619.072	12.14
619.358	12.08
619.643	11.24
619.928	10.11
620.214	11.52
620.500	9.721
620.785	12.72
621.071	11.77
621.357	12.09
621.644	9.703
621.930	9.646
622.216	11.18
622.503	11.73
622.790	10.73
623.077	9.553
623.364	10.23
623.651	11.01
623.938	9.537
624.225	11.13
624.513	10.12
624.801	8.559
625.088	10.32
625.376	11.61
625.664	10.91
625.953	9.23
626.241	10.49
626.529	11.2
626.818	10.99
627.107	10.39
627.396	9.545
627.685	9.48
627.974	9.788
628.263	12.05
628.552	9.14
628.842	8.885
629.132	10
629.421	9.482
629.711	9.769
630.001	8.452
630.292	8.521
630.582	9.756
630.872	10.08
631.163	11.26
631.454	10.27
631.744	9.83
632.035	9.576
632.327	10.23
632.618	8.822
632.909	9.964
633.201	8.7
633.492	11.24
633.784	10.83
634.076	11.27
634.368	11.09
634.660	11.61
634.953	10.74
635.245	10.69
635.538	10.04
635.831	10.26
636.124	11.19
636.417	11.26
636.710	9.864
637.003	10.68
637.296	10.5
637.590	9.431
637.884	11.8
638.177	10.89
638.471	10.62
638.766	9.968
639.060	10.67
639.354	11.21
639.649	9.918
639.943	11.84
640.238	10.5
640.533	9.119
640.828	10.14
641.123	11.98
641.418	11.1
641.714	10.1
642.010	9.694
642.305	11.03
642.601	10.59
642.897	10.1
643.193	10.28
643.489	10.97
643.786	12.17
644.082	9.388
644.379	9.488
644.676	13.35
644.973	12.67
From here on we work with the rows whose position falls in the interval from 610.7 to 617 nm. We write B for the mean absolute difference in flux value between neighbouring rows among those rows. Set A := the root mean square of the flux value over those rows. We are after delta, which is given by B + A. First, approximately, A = 10.3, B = 1.12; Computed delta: 11.4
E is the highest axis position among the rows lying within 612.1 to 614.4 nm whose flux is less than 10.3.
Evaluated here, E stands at 614.245 nm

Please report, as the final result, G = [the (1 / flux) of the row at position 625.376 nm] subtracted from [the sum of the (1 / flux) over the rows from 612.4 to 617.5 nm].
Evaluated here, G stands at 1.65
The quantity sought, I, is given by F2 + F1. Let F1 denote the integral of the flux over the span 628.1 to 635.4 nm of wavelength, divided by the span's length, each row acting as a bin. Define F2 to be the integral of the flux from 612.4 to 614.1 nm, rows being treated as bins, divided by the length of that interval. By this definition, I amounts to 20.1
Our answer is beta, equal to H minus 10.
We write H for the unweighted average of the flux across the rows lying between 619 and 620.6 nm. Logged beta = 1.14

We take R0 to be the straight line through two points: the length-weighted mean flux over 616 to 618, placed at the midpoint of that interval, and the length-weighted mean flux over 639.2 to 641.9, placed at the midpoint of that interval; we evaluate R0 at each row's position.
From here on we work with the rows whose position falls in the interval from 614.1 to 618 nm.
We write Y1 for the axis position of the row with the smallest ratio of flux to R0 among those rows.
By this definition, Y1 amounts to 614.245 nm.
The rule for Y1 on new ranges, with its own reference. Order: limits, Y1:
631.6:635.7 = 633.201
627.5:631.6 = 630.001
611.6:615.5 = 611.704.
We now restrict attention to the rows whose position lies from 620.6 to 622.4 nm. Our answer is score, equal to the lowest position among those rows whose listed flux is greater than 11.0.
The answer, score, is 620.785 nm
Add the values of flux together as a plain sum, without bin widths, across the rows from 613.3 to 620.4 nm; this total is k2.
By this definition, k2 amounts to 269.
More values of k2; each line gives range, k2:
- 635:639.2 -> 148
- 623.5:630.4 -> 241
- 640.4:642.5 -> 73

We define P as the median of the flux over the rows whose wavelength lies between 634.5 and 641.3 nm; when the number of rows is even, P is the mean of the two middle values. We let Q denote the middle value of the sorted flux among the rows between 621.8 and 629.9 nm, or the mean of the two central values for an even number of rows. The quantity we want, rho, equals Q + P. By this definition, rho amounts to 20.8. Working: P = 10.7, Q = 10.2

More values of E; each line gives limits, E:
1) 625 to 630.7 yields 630.582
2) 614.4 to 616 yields 615.944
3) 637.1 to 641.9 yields 641.714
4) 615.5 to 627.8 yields 627.685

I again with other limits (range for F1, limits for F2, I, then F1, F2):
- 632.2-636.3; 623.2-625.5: 20.8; 10.5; 10.3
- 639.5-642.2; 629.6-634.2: 20.4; 10.5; 9.9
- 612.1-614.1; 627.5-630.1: 19.6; 9.9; 9.7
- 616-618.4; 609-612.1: 20.5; 10.7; 9.8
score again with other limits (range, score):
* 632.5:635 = 633.492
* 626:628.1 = 626.529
